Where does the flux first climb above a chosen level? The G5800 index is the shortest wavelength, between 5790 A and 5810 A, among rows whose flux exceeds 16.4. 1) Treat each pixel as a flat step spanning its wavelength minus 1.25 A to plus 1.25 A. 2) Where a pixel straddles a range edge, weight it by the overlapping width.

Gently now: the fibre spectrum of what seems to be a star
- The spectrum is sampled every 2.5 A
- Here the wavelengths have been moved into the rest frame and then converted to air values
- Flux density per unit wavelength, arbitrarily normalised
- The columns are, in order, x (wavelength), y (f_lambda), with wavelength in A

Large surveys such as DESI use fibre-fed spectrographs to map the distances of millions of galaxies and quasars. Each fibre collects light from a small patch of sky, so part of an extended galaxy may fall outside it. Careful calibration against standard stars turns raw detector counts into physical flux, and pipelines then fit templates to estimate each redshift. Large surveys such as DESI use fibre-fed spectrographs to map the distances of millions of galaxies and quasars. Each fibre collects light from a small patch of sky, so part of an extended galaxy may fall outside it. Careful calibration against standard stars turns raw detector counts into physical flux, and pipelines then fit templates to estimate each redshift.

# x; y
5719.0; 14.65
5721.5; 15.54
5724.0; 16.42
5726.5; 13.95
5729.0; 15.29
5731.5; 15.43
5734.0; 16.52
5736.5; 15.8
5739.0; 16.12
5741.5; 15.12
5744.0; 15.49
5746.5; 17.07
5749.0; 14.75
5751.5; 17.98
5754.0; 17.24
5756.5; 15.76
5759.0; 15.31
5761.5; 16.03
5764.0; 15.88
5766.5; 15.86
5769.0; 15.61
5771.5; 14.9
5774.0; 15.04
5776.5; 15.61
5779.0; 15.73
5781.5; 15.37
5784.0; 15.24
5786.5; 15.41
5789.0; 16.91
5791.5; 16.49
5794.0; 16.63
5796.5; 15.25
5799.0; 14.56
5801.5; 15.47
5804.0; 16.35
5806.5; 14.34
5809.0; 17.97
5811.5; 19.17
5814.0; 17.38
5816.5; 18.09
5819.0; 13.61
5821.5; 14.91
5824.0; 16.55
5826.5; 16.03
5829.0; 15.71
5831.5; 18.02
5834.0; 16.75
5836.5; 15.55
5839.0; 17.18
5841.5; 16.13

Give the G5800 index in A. 5791.5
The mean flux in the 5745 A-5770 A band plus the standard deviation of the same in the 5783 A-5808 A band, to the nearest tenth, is 17.0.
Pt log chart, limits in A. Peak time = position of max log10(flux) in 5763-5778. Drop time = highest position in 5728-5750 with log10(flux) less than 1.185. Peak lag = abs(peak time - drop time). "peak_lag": 15.0 A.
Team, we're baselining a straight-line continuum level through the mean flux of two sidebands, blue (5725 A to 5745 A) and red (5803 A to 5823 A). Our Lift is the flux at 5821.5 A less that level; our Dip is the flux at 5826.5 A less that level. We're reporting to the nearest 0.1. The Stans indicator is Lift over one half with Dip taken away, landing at -1.5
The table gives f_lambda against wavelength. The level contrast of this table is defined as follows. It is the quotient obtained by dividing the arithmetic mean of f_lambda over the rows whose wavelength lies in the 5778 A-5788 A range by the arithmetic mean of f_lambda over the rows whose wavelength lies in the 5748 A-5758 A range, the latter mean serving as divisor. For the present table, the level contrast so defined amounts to 0.94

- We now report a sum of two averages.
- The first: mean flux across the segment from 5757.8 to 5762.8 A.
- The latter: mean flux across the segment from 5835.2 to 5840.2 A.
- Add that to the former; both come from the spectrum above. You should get 32.0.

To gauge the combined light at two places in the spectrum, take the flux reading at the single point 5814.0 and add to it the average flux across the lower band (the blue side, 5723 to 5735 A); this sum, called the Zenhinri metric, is 32.9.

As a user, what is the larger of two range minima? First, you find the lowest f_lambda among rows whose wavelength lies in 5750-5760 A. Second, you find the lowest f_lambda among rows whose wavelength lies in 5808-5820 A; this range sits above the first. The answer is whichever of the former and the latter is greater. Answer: 15.3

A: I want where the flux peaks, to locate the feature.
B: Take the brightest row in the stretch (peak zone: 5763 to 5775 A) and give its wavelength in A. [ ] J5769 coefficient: 5764.0 A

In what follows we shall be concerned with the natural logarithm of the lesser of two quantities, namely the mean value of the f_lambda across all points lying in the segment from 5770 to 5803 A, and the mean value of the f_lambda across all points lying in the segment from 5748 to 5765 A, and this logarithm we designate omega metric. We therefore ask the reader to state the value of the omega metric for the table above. 2.75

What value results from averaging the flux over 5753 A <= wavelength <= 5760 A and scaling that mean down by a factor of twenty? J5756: 0.805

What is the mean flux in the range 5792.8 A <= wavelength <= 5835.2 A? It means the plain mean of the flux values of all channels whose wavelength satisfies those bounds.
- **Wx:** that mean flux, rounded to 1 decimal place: 16.3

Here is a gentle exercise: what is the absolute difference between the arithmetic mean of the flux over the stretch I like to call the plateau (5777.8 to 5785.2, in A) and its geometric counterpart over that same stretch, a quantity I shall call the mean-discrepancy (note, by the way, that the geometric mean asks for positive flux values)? 0.001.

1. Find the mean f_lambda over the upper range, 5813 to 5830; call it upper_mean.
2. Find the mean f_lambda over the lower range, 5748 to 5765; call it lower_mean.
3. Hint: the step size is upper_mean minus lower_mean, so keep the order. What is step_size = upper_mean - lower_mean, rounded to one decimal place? -0.1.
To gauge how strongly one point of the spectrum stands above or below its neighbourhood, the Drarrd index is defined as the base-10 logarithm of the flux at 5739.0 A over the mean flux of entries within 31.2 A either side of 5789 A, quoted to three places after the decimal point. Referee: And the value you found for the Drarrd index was 0.005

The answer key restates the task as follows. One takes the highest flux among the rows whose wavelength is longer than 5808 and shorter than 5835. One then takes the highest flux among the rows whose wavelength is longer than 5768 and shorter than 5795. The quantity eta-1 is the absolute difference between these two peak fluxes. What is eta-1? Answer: 2.3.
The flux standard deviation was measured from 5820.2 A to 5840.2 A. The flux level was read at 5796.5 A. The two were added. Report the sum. 16.2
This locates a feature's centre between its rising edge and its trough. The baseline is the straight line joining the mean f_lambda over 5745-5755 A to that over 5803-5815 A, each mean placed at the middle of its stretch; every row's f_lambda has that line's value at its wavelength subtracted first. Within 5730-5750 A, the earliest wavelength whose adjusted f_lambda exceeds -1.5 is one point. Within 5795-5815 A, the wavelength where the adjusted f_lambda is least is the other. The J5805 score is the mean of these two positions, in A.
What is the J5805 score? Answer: 5769.0 A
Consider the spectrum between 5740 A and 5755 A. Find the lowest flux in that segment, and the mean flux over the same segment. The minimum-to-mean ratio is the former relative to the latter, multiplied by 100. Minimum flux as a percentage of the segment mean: 91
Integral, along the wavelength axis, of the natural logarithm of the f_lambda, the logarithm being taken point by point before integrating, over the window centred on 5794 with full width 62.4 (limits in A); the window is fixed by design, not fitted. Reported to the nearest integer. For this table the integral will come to 173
